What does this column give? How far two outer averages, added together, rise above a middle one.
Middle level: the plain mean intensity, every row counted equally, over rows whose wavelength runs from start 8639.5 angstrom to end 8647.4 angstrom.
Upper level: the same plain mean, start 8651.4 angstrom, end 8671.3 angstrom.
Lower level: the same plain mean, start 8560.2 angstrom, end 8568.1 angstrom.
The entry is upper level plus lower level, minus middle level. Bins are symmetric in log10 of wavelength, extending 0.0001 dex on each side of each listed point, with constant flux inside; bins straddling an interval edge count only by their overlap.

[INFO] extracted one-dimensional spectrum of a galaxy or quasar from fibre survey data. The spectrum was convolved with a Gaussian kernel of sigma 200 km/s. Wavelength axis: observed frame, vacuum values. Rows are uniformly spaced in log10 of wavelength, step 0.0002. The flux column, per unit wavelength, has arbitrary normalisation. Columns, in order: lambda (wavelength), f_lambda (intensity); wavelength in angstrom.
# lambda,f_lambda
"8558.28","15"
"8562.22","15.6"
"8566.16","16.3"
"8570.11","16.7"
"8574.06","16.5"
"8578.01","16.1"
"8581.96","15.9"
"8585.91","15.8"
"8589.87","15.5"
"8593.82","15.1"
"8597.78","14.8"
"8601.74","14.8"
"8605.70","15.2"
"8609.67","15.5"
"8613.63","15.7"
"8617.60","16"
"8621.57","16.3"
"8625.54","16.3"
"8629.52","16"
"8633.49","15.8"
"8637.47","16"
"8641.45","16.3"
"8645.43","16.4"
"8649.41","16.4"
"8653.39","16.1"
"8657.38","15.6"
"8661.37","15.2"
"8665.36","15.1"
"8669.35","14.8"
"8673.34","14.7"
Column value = 15.0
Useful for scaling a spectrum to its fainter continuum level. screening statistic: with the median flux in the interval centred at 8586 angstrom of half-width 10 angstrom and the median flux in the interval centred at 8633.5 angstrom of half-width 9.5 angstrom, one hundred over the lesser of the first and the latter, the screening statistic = 6.33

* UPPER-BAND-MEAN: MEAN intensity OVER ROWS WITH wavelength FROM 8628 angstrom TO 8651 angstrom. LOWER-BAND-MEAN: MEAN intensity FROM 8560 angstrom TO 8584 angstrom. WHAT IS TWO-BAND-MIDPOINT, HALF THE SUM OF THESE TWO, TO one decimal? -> 16.2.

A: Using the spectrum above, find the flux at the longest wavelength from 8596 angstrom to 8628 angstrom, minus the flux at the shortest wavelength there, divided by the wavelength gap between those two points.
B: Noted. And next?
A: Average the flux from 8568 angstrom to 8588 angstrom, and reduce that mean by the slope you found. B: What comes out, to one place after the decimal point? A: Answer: 16.1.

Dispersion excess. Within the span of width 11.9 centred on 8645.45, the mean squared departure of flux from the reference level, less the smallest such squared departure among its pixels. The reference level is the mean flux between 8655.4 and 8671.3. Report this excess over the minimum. 0.16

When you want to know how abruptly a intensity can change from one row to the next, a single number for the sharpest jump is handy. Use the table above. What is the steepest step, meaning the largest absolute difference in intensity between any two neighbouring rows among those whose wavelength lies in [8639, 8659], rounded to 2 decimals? 0.50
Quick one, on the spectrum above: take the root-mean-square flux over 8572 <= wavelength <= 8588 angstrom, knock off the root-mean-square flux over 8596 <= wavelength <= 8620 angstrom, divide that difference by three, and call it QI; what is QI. 0.2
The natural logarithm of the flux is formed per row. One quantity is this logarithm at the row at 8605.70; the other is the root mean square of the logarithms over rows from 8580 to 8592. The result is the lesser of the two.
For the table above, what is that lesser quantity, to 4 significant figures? 2.721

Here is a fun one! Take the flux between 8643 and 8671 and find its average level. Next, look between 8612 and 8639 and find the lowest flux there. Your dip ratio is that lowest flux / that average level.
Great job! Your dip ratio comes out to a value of 1.00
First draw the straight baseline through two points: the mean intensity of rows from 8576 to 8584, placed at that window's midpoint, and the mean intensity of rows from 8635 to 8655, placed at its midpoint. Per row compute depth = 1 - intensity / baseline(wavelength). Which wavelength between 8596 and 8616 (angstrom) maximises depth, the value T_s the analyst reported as 8601.74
